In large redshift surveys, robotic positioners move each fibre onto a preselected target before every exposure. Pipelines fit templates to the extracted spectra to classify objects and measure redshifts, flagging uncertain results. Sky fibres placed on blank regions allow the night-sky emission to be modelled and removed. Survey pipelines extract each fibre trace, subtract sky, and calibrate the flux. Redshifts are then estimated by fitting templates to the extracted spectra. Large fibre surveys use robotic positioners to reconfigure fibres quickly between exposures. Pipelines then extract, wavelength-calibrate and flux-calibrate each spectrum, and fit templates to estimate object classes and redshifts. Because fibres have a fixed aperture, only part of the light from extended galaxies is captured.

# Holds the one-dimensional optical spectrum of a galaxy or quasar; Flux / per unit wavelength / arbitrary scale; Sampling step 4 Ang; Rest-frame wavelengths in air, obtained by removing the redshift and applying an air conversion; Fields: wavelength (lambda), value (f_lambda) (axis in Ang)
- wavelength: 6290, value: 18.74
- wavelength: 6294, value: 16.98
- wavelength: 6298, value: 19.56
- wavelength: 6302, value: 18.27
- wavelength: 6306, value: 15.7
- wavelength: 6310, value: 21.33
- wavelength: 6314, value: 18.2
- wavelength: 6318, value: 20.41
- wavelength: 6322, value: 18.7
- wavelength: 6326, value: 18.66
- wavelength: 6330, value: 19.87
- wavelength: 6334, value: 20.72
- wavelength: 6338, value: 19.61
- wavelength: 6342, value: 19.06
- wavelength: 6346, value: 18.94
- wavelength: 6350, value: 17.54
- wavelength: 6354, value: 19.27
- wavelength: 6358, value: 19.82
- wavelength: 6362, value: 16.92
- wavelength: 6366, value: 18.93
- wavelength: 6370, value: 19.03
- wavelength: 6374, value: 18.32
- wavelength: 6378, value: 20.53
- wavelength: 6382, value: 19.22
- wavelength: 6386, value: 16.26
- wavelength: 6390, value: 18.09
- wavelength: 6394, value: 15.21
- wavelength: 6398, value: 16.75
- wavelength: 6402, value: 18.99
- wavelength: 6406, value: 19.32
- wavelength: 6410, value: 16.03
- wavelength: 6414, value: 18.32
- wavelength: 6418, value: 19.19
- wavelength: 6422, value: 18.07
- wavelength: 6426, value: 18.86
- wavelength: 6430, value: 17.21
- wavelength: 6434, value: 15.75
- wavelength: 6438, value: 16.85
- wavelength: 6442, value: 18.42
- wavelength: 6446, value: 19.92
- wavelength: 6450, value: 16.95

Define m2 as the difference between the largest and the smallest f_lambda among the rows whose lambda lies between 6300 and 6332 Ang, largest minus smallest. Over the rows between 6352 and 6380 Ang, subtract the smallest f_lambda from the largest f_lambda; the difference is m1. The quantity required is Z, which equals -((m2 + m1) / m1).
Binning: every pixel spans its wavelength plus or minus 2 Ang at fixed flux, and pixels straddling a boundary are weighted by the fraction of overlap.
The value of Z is -2.6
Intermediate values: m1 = 3.61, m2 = 5.6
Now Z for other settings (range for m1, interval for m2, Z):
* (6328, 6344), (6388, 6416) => -3.5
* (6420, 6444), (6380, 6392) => -2.0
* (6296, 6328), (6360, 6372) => -1.4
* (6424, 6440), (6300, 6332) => -2.8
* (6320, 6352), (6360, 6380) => -2.1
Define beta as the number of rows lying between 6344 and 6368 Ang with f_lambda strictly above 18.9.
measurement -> 4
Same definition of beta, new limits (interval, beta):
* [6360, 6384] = 4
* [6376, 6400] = 2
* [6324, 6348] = 5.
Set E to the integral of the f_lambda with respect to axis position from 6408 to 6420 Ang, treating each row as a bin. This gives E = 214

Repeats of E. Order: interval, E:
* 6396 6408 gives 220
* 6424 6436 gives 207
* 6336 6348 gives 230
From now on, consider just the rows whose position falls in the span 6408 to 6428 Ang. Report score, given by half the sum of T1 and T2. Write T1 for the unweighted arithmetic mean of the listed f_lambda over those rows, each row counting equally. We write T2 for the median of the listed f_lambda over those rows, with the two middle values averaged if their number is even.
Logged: 18.2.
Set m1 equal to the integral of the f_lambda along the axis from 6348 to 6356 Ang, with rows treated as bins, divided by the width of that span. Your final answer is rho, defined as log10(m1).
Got 1.26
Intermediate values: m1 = 18.4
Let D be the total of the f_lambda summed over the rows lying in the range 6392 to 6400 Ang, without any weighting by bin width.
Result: 32.0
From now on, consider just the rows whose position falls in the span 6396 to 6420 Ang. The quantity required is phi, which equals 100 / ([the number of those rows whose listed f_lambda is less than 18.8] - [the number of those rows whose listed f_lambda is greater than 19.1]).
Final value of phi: 100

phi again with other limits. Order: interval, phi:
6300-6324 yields 50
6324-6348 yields -50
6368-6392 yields 100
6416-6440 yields 33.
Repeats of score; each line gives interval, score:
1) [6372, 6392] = 18.4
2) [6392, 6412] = 17.0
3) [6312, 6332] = 18.9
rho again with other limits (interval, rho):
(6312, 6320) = 1.29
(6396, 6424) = 1.26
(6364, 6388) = 1.27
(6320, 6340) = 1.29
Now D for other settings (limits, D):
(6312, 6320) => 38.6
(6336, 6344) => 38.7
